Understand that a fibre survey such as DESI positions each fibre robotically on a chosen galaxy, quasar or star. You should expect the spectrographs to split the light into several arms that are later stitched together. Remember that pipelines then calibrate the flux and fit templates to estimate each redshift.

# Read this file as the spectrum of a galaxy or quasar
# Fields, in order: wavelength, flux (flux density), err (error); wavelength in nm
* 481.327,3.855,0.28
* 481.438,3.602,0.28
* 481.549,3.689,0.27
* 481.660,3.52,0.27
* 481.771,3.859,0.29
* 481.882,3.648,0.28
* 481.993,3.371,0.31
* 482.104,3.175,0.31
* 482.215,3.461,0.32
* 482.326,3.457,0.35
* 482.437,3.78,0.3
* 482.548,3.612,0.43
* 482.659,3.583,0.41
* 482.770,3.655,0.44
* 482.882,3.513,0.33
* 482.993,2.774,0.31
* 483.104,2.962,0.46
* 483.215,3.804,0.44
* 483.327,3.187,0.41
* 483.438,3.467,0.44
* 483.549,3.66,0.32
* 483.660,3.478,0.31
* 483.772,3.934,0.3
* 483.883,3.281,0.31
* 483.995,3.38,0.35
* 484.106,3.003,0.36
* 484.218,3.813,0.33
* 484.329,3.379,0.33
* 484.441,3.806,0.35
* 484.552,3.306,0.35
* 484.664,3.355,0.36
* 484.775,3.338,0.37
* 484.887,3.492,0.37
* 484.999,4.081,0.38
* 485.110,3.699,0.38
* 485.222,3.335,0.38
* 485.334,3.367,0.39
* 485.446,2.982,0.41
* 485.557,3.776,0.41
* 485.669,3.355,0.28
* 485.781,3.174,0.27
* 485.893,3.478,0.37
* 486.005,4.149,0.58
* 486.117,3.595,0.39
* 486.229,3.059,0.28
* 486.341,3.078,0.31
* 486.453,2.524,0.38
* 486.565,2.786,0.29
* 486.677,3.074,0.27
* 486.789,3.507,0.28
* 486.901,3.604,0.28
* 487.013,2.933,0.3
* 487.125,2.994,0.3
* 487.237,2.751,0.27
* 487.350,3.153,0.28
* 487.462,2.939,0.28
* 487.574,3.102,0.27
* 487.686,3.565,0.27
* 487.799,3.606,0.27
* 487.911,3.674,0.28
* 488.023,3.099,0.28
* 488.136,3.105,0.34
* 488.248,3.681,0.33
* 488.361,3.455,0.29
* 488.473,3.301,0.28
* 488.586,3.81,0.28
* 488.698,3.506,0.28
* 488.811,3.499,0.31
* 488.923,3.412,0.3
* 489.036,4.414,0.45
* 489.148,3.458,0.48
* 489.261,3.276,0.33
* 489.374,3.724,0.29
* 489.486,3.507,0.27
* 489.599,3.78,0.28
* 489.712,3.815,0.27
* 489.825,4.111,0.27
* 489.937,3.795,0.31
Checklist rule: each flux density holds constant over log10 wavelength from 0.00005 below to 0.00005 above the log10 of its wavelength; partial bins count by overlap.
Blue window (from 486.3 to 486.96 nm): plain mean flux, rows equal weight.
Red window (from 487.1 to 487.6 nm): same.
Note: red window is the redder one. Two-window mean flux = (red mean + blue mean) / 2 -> 3.04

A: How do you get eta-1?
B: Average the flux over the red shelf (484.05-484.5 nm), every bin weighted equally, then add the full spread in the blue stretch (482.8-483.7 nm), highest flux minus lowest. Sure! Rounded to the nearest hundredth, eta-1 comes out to 4.53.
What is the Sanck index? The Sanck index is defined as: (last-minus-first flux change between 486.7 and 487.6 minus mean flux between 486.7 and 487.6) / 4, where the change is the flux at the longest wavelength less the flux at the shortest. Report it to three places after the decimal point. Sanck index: -0.882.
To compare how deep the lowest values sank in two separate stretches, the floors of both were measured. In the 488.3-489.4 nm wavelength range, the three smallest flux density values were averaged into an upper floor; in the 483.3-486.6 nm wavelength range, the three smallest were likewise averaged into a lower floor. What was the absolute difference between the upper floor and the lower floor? 0.6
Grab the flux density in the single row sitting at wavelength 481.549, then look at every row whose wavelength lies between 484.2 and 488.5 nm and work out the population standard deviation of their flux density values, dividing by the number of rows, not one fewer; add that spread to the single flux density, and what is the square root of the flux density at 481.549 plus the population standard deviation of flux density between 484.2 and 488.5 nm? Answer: 2.01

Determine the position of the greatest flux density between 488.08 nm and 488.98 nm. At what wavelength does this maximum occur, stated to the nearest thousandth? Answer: 488.586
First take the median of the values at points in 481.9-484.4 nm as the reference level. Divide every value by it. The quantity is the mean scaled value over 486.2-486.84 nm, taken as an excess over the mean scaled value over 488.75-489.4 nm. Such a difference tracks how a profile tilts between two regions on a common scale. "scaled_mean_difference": -0.18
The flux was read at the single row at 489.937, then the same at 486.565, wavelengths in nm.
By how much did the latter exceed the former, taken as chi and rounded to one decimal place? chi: -1.0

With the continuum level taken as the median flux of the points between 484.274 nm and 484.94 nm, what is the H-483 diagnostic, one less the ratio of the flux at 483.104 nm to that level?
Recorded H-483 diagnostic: 0.12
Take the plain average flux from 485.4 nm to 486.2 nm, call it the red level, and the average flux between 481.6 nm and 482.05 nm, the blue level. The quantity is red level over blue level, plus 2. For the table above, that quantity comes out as 2.97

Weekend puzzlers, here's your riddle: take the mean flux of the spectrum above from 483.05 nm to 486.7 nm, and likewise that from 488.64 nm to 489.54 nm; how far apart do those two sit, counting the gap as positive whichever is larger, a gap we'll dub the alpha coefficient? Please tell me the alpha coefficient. 0.20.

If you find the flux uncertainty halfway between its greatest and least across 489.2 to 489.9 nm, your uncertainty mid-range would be 0.300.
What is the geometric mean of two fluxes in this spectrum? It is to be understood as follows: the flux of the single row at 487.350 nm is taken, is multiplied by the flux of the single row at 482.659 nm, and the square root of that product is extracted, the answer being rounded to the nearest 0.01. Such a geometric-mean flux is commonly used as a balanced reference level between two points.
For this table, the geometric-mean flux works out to 3.36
